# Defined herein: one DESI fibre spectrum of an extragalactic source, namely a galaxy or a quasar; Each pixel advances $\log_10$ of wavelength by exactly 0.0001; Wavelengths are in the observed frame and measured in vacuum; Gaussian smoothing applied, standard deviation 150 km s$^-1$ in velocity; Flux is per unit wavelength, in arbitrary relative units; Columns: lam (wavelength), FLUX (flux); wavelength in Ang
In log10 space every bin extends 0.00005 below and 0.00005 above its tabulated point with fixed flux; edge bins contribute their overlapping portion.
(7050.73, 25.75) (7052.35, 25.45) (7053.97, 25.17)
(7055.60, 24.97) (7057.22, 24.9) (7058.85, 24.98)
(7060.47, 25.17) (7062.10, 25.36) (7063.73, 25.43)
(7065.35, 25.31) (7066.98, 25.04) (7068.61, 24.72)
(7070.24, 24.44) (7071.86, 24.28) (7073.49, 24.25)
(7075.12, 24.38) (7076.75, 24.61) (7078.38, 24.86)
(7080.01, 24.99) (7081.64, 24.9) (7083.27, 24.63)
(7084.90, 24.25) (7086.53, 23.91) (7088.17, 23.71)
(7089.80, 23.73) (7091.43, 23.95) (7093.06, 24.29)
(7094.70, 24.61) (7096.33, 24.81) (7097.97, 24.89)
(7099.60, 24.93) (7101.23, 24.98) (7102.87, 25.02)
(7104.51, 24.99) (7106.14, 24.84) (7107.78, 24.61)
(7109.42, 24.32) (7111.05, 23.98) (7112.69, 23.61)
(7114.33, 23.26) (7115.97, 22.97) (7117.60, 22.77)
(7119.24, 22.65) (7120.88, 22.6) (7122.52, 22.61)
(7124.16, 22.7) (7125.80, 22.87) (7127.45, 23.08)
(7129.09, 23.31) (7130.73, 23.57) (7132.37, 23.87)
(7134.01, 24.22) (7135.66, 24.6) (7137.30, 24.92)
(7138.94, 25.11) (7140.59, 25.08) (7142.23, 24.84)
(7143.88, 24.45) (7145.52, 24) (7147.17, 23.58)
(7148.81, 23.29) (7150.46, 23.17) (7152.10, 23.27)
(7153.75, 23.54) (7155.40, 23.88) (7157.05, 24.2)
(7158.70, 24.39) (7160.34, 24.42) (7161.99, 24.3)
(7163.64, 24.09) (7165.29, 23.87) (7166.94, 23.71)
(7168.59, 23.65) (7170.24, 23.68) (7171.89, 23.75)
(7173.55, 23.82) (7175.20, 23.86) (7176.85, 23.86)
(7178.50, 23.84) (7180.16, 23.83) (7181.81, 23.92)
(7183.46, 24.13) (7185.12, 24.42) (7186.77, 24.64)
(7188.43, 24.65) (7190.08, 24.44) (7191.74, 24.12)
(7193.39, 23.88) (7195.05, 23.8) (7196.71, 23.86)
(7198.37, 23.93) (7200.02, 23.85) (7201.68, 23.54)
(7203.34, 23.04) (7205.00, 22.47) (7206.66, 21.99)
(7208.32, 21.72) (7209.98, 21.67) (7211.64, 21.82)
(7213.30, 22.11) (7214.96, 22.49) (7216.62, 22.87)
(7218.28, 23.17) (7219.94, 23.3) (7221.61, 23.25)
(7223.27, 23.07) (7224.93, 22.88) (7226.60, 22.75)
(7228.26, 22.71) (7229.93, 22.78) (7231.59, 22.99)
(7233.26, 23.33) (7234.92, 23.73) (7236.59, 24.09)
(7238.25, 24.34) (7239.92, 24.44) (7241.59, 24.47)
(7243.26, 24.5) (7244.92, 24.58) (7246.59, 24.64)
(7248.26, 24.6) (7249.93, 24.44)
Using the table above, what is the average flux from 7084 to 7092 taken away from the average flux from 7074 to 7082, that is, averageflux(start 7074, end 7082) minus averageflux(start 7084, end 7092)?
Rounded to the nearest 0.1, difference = 0.8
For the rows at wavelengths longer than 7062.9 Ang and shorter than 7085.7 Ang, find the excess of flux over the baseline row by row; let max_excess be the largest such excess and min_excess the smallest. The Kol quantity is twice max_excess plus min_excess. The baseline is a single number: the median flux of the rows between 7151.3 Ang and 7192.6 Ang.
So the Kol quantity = 3.47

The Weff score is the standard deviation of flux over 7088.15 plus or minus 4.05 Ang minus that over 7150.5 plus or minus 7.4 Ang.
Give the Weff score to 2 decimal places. -0.23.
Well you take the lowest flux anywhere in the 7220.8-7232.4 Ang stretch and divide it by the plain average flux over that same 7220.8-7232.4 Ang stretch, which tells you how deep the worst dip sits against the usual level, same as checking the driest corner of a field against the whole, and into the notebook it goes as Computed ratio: 0.991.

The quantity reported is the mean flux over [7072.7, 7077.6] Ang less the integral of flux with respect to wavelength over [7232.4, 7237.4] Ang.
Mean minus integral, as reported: -94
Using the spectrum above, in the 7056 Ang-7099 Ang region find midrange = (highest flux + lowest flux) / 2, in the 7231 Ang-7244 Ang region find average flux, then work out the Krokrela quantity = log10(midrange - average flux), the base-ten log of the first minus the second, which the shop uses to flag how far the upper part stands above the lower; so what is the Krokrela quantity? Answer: -0.2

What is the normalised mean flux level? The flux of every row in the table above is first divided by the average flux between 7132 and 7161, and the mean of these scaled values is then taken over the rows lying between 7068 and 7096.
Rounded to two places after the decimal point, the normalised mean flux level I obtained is 1.01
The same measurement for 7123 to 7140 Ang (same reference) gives 0.99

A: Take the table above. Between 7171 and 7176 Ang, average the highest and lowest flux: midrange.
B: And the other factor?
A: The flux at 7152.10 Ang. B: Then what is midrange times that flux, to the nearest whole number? 554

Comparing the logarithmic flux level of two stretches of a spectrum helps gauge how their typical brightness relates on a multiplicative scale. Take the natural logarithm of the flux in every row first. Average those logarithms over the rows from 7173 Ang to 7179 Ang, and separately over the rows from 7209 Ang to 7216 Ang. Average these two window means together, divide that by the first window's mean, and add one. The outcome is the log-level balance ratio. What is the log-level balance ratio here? 1.987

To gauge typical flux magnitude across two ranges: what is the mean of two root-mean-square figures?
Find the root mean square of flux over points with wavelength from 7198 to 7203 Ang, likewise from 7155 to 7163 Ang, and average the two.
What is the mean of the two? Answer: 24.0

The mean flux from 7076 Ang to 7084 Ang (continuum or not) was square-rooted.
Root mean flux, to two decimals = 4.98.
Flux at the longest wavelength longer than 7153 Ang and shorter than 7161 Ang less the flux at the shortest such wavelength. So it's 0.88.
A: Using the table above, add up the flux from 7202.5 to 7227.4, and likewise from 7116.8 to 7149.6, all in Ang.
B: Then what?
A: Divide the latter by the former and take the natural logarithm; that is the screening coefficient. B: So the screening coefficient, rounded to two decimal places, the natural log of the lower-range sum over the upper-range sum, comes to 0.34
